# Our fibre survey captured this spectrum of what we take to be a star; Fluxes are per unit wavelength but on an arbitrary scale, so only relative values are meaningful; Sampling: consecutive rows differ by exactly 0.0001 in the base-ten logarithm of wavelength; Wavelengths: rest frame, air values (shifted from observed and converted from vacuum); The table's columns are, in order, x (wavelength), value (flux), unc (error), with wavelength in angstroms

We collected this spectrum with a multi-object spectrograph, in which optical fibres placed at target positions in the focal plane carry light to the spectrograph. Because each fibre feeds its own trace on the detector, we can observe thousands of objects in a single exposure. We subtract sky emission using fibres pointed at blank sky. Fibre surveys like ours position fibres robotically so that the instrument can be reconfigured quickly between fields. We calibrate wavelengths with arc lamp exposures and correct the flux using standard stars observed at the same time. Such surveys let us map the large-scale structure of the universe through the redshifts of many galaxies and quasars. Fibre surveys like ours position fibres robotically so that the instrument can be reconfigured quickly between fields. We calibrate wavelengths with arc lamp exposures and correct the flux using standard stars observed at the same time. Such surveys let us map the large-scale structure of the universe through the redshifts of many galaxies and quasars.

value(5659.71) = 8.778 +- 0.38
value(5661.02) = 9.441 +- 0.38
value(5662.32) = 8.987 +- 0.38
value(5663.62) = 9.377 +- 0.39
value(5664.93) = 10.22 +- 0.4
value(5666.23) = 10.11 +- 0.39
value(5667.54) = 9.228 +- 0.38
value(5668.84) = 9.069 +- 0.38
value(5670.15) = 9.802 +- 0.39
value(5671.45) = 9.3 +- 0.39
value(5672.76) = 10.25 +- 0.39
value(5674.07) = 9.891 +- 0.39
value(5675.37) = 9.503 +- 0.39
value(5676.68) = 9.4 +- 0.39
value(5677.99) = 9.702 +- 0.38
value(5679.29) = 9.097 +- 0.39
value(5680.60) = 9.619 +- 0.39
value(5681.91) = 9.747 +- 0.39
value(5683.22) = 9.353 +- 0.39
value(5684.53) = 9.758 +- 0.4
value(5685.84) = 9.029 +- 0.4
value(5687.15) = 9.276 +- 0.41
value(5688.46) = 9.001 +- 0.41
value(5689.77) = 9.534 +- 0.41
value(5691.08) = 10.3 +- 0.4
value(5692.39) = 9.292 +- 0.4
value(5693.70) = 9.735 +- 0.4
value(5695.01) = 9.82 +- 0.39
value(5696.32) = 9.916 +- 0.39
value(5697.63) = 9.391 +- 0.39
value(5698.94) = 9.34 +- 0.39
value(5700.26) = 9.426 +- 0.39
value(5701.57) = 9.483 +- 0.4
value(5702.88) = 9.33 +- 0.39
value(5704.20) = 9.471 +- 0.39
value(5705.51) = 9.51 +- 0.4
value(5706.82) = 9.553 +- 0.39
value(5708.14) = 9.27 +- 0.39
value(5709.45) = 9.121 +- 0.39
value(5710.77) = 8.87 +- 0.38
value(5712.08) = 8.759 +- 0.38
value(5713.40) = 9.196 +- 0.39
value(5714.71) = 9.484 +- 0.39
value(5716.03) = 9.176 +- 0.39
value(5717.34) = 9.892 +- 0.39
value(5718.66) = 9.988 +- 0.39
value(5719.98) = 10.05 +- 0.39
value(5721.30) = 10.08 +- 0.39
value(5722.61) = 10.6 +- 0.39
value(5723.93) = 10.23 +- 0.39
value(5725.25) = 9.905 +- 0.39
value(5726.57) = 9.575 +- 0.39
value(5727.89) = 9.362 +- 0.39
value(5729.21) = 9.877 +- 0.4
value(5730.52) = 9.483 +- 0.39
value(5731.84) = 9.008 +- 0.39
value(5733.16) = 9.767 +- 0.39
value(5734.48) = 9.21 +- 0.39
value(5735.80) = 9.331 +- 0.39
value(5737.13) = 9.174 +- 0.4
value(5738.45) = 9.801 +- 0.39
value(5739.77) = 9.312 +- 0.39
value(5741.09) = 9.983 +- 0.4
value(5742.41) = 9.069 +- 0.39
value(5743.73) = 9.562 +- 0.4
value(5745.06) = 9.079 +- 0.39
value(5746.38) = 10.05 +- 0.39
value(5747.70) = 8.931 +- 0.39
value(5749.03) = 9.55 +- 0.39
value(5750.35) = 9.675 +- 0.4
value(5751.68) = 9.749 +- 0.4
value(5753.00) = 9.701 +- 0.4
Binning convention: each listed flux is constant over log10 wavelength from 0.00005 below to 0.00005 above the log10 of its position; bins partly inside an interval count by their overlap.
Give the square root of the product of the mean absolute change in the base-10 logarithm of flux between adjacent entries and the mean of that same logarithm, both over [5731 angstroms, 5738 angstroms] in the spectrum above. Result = 0.134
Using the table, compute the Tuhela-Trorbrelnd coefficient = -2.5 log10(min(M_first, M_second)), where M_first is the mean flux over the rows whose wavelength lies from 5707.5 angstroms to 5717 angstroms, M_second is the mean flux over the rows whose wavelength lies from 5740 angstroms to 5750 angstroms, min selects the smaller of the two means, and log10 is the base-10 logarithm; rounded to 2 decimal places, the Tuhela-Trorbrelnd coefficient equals -2.40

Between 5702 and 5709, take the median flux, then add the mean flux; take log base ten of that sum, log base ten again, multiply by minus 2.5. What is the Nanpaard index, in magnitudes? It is -0.265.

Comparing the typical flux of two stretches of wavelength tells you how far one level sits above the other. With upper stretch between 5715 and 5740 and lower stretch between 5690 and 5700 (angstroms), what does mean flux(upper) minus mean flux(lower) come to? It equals 0.0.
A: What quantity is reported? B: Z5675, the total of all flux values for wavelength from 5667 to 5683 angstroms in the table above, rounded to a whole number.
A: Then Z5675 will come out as 115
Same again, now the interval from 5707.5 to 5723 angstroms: 114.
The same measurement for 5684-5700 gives 114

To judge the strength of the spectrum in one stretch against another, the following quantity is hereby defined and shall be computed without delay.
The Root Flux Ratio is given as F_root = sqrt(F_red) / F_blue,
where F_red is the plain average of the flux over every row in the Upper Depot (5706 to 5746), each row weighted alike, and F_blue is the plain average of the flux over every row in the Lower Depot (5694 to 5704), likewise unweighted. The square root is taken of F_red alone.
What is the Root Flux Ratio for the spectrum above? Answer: 0.324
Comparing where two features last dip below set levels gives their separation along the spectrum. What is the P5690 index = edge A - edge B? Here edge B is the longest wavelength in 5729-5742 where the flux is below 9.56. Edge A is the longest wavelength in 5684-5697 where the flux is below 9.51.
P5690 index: -47.4 angstroms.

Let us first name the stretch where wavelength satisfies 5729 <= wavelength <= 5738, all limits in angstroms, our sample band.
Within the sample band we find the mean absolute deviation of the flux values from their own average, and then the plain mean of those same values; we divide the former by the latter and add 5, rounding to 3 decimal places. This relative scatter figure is 5.028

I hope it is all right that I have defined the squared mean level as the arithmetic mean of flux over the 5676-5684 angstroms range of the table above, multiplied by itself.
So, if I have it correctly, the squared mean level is 90.0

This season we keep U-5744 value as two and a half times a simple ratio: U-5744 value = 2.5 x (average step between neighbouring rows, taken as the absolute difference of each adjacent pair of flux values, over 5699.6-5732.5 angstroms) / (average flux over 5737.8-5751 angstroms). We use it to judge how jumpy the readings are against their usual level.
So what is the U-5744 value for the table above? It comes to 0.069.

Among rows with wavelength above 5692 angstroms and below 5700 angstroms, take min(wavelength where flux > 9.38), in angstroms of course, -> 5693.70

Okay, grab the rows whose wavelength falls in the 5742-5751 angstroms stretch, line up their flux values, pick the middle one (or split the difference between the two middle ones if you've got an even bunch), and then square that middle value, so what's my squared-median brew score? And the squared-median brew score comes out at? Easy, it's 91.2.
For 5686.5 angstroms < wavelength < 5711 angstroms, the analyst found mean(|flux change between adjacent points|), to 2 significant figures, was 0.28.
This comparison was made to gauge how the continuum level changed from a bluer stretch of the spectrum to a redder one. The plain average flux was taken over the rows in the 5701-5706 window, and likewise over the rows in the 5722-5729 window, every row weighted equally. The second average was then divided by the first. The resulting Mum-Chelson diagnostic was 1.05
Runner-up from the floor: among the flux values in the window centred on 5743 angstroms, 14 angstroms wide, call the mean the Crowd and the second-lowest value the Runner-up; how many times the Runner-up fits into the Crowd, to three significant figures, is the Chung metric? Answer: 1.04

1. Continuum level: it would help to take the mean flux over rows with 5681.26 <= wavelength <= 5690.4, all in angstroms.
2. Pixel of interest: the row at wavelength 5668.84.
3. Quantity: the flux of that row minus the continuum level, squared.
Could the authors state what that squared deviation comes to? 0.10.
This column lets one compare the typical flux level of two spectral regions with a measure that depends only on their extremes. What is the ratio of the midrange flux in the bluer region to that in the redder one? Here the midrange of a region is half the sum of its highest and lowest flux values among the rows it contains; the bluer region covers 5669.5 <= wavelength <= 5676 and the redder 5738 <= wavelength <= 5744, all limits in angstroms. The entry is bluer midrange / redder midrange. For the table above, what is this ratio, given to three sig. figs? 1.03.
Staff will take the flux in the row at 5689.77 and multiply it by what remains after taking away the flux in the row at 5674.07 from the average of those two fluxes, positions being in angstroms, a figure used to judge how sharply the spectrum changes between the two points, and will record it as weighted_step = -1.70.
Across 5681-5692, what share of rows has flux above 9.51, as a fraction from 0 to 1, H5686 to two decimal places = 0.50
